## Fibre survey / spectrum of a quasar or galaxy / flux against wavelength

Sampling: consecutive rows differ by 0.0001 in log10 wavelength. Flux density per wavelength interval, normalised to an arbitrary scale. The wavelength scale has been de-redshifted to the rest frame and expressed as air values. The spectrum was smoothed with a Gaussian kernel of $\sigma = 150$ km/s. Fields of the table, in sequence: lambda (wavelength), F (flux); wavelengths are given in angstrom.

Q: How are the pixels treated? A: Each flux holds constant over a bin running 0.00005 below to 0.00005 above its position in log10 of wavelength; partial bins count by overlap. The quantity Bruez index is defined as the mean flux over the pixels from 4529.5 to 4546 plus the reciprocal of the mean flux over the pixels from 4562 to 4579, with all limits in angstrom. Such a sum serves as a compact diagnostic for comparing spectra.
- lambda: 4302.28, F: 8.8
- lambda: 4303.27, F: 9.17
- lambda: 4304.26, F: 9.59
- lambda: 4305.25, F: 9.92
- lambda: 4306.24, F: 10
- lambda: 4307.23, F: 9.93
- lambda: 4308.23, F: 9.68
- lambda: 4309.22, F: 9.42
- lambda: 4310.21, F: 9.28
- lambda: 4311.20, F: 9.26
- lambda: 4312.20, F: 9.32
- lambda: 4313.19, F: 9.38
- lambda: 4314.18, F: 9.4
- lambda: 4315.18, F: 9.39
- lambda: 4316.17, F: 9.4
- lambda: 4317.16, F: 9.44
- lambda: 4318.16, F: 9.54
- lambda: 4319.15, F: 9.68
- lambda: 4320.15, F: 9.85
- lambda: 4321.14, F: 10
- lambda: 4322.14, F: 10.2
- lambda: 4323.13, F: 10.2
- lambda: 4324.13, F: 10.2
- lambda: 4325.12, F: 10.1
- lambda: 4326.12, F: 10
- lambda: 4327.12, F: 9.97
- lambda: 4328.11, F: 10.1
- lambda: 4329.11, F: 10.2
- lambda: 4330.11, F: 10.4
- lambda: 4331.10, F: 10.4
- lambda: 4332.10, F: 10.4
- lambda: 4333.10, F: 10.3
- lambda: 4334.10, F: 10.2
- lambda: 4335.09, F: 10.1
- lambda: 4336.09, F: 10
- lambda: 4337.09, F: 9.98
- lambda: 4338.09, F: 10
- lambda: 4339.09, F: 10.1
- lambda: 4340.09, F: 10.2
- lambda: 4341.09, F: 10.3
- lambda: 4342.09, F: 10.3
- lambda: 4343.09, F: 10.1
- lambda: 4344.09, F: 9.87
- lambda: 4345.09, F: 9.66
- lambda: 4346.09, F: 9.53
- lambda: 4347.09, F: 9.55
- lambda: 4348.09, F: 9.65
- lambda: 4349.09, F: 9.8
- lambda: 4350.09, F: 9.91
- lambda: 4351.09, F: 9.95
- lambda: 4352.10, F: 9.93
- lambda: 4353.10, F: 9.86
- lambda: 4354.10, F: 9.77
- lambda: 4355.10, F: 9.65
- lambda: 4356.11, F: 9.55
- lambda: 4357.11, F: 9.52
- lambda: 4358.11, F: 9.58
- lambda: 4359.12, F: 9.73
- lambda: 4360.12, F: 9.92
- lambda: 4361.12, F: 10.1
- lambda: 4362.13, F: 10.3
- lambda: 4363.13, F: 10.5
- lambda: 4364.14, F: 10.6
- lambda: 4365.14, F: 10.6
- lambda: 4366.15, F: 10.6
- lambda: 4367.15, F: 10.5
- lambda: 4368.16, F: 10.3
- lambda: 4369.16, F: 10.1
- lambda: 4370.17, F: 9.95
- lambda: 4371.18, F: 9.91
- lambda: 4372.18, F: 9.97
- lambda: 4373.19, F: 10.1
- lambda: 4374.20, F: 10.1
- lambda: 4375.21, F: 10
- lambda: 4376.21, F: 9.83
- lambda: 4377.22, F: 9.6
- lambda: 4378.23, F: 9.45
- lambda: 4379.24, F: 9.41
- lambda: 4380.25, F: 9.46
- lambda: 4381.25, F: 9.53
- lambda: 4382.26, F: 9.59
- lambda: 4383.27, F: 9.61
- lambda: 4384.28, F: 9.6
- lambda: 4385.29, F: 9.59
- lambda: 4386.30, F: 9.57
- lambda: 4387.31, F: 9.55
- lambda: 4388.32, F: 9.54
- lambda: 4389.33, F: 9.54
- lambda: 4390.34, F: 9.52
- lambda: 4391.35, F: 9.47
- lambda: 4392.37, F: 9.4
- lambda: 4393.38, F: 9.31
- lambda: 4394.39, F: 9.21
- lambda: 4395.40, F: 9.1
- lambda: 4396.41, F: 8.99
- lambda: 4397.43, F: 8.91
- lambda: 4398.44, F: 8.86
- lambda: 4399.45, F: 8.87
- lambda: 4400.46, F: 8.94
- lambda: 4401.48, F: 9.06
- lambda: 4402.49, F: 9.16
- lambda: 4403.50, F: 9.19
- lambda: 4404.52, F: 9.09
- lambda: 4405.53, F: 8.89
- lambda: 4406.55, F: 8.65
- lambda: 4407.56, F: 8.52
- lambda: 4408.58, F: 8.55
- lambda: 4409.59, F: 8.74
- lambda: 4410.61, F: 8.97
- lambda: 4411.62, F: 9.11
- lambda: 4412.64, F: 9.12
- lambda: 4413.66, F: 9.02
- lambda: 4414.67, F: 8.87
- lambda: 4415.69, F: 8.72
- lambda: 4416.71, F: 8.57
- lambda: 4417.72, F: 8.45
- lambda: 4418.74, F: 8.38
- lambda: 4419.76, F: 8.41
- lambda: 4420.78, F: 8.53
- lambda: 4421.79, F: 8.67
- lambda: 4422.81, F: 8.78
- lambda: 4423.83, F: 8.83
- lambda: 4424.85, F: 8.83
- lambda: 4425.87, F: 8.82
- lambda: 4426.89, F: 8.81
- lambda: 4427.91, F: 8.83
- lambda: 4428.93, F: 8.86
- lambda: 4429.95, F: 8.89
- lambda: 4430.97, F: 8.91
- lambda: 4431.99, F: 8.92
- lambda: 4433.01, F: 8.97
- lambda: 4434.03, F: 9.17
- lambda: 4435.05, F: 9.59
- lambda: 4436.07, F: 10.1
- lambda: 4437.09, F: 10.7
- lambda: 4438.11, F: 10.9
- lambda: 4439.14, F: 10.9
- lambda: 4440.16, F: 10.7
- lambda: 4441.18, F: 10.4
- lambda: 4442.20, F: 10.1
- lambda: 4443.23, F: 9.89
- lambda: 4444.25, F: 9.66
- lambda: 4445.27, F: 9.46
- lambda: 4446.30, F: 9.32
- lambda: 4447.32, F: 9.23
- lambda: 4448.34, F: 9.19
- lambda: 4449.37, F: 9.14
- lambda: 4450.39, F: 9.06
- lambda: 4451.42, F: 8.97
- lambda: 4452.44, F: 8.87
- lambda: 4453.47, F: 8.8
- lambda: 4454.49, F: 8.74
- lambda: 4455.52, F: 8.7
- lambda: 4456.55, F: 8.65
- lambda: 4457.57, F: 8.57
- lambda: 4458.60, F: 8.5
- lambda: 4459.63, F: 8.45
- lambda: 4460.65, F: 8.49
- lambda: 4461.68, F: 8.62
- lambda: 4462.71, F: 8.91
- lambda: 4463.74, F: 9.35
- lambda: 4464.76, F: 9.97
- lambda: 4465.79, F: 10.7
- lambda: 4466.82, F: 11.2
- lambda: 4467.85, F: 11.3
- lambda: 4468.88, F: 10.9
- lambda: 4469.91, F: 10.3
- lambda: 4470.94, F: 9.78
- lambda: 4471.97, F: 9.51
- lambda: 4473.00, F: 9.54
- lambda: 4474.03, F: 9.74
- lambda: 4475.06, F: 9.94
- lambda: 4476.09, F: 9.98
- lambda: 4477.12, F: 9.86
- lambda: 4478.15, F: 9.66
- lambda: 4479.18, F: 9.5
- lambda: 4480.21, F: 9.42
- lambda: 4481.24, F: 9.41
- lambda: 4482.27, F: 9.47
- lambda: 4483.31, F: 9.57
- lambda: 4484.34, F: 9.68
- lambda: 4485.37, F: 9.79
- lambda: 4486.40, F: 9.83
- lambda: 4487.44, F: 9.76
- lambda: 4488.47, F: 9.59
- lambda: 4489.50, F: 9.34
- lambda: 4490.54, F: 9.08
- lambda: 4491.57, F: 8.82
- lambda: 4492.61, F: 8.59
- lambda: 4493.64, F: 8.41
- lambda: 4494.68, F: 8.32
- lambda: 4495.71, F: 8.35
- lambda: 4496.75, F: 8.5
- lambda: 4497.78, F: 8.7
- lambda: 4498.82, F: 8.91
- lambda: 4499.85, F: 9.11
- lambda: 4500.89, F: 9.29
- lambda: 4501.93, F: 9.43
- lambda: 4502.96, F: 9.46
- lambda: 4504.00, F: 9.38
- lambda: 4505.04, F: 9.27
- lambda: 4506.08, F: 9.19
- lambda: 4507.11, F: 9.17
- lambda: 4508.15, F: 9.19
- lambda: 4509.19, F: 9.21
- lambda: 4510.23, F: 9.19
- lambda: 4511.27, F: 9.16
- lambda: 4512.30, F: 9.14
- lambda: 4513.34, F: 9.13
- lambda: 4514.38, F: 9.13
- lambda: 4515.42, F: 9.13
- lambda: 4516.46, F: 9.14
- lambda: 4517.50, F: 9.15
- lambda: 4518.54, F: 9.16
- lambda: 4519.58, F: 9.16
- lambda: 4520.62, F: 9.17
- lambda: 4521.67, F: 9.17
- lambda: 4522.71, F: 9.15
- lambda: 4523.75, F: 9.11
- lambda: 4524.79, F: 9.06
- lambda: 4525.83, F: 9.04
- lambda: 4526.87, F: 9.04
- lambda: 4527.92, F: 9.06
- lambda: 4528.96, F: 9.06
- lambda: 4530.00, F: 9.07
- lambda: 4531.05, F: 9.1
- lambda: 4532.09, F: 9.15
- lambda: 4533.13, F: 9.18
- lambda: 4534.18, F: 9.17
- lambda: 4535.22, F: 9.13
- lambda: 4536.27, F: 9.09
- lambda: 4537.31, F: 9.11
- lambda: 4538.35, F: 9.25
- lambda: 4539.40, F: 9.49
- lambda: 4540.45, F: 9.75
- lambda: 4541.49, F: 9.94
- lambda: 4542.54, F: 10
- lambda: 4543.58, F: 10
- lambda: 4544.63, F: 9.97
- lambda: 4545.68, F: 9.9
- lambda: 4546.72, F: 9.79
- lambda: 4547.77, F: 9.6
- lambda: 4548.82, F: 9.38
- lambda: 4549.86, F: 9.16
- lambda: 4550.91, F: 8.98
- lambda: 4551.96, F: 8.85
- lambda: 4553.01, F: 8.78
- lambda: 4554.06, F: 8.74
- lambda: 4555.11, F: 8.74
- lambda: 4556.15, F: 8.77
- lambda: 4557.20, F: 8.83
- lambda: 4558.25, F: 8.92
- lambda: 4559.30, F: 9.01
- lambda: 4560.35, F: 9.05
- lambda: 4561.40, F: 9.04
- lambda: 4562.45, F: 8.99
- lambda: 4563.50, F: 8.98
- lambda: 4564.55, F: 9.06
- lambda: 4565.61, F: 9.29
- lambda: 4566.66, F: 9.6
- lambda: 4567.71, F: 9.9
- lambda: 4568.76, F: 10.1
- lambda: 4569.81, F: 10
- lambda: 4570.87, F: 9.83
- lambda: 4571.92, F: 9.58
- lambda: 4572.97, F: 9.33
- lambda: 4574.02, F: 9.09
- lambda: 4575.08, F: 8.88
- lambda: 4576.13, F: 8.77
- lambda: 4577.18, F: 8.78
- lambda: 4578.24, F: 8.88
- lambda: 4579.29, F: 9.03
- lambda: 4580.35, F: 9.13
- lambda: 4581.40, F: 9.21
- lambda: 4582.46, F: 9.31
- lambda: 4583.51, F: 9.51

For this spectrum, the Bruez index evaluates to 9.6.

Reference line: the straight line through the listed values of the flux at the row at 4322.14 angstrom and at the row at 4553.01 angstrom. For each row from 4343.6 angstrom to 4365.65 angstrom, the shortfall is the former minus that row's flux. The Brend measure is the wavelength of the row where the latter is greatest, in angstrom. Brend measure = 4346.09 angstrom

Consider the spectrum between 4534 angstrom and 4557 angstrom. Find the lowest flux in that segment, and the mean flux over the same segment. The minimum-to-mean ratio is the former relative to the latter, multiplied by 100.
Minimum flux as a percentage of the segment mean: 93.5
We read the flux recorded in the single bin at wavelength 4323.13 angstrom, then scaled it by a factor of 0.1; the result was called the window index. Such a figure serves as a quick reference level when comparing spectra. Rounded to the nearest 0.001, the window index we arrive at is 1.020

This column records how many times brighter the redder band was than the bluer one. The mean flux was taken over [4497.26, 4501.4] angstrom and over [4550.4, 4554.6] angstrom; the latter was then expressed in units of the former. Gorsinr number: 0.98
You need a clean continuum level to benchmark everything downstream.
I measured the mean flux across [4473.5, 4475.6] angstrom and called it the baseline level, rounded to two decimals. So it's 9.84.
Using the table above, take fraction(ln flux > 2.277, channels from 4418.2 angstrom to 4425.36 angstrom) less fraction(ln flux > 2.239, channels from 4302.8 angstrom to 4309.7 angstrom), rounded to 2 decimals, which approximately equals -0.86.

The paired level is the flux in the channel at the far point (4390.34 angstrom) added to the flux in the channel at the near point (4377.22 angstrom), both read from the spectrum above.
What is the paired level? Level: 19.1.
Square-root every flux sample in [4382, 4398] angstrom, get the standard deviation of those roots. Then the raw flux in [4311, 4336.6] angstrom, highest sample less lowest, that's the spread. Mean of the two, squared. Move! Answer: 0.3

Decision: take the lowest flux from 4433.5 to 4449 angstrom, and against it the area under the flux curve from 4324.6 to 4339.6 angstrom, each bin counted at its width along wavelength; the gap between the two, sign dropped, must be 143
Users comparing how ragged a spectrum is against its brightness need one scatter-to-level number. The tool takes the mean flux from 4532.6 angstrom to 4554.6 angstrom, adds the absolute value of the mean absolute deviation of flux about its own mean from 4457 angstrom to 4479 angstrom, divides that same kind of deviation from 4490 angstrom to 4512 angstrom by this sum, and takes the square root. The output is 0.177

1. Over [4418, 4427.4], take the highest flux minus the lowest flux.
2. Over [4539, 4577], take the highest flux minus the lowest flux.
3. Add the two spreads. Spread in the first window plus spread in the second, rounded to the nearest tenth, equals 1.8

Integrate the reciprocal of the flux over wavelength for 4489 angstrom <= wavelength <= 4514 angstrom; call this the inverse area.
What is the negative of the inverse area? -2.8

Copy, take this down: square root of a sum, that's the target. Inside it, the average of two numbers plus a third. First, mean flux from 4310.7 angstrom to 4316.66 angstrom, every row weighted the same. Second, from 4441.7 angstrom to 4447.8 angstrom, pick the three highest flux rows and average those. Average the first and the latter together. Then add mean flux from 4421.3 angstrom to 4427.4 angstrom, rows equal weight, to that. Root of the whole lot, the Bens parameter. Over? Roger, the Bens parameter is 4.29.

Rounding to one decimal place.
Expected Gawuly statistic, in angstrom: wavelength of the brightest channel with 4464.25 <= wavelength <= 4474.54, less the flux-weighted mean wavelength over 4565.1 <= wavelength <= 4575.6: -102.4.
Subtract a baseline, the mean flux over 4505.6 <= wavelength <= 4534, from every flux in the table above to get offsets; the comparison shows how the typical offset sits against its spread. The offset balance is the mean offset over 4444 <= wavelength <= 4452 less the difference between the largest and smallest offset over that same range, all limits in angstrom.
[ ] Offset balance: -0.6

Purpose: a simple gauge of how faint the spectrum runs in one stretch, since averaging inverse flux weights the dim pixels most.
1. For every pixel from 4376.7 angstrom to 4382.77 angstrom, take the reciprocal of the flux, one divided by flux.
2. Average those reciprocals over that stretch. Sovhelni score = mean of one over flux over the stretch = 0.105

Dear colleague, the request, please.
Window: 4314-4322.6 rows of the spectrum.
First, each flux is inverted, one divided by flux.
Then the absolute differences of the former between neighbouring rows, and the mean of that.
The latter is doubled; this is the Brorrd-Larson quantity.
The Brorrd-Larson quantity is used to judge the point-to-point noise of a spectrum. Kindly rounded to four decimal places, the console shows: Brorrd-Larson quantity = 0.0021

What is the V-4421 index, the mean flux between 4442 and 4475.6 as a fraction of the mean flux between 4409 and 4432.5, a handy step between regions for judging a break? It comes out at 1.07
